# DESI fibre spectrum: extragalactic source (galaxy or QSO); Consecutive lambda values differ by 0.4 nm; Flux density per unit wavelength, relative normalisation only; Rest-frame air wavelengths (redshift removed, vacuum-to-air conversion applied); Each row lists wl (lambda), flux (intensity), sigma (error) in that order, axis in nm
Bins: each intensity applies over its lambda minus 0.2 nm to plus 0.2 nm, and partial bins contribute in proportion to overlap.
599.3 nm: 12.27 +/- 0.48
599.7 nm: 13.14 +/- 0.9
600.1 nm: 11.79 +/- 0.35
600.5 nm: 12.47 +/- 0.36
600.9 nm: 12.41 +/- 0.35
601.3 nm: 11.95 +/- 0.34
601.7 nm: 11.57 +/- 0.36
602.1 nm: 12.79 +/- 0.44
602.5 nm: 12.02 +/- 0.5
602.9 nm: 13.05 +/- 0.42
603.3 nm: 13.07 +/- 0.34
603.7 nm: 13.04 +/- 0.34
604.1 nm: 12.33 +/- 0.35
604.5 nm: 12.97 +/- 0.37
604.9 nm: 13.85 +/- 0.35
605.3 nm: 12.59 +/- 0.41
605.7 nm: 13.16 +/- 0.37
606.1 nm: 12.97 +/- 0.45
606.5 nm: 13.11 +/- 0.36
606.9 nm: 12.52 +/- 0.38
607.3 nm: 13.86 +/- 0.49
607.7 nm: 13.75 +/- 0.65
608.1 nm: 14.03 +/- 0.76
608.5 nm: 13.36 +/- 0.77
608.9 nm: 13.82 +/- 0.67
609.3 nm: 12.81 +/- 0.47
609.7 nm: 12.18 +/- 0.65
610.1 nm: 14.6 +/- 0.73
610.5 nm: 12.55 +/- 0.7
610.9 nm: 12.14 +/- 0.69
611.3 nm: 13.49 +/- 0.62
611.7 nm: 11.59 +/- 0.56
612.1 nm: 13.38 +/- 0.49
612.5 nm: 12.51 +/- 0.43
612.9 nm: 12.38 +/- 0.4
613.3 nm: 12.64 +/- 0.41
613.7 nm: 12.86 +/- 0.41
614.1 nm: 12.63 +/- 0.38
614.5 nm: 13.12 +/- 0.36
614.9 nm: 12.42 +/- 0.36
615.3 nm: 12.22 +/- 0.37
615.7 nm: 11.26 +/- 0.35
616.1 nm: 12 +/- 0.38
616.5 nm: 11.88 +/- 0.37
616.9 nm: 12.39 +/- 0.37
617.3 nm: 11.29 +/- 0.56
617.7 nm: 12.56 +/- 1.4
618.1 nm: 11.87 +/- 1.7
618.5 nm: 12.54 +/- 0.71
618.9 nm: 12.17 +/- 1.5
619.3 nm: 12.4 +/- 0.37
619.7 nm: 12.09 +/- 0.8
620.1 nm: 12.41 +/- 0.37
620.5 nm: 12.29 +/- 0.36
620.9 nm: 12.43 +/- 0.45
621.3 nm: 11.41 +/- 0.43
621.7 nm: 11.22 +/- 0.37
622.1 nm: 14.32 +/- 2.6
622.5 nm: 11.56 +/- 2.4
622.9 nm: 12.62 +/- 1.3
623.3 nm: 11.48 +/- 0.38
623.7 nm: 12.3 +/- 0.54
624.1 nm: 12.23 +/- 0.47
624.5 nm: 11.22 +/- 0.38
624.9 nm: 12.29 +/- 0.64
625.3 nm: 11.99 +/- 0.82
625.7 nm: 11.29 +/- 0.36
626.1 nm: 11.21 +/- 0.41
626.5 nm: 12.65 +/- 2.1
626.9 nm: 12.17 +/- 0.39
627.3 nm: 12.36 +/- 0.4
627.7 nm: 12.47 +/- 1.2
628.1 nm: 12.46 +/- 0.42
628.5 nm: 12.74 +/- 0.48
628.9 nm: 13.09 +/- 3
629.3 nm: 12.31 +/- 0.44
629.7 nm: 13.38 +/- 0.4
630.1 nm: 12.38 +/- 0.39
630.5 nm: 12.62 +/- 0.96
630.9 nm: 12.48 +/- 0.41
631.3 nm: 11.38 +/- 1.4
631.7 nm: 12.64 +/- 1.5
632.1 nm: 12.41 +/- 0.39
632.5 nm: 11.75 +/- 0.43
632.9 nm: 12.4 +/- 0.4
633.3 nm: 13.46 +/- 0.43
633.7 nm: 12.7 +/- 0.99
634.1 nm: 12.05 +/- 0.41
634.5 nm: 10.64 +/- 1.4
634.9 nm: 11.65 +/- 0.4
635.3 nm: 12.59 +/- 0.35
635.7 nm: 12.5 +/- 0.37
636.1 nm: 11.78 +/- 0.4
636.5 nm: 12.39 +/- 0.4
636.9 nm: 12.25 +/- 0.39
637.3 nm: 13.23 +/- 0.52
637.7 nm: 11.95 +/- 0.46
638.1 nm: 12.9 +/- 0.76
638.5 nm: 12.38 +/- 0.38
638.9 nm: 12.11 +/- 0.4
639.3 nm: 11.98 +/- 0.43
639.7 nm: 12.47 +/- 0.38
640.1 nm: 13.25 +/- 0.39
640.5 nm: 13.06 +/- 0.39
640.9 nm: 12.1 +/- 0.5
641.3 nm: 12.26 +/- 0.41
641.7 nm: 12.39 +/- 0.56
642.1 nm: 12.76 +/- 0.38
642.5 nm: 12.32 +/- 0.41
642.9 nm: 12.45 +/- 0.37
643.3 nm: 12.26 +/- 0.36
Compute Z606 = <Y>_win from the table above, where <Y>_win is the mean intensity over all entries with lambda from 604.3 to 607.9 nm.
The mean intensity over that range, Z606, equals 13.2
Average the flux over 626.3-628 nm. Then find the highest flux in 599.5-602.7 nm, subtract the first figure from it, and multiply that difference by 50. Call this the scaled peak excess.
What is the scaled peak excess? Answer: 36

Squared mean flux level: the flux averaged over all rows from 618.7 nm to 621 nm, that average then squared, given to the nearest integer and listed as 151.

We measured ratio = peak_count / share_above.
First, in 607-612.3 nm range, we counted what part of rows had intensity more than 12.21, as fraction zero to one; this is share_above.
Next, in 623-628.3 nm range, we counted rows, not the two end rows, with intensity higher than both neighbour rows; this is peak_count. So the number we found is 5.2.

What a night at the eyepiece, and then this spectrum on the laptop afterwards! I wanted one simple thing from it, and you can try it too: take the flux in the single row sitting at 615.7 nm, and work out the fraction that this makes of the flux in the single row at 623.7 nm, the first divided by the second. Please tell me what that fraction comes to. 0.92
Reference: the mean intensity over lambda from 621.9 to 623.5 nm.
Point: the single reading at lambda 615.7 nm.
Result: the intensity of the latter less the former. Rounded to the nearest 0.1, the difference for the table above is -1.2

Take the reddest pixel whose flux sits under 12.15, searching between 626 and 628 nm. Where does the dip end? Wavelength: 626.1 nm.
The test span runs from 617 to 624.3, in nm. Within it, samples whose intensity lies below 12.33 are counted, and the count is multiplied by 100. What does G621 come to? 1100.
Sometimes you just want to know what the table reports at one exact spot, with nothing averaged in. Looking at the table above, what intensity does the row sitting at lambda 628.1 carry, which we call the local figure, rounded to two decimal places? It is 12.46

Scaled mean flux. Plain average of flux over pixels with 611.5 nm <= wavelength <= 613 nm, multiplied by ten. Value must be 125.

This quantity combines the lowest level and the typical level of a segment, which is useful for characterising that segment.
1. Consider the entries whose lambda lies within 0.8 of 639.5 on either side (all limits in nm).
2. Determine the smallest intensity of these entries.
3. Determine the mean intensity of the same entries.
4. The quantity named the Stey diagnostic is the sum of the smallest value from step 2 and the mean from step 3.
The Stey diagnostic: 24.4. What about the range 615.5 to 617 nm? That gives 23.1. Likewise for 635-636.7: 24.1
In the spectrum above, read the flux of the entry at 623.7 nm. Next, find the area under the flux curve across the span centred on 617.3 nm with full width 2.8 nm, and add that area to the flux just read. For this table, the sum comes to 46.1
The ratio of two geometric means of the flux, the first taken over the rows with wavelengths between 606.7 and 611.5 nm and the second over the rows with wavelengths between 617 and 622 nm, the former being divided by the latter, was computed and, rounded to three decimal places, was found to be 1.099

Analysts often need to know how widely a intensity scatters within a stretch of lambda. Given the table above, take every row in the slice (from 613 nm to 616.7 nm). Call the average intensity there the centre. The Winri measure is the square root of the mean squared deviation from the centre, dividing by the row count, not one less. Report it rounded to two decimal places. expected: 0.53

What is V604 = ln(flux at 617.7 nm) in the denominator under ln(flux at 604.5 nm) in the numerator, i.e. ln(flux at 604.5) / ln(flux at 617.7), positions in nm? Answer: 1.01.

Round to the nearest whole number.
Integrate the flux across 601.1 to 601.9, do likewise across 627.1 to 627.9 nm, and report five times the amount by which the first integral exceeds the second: -3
